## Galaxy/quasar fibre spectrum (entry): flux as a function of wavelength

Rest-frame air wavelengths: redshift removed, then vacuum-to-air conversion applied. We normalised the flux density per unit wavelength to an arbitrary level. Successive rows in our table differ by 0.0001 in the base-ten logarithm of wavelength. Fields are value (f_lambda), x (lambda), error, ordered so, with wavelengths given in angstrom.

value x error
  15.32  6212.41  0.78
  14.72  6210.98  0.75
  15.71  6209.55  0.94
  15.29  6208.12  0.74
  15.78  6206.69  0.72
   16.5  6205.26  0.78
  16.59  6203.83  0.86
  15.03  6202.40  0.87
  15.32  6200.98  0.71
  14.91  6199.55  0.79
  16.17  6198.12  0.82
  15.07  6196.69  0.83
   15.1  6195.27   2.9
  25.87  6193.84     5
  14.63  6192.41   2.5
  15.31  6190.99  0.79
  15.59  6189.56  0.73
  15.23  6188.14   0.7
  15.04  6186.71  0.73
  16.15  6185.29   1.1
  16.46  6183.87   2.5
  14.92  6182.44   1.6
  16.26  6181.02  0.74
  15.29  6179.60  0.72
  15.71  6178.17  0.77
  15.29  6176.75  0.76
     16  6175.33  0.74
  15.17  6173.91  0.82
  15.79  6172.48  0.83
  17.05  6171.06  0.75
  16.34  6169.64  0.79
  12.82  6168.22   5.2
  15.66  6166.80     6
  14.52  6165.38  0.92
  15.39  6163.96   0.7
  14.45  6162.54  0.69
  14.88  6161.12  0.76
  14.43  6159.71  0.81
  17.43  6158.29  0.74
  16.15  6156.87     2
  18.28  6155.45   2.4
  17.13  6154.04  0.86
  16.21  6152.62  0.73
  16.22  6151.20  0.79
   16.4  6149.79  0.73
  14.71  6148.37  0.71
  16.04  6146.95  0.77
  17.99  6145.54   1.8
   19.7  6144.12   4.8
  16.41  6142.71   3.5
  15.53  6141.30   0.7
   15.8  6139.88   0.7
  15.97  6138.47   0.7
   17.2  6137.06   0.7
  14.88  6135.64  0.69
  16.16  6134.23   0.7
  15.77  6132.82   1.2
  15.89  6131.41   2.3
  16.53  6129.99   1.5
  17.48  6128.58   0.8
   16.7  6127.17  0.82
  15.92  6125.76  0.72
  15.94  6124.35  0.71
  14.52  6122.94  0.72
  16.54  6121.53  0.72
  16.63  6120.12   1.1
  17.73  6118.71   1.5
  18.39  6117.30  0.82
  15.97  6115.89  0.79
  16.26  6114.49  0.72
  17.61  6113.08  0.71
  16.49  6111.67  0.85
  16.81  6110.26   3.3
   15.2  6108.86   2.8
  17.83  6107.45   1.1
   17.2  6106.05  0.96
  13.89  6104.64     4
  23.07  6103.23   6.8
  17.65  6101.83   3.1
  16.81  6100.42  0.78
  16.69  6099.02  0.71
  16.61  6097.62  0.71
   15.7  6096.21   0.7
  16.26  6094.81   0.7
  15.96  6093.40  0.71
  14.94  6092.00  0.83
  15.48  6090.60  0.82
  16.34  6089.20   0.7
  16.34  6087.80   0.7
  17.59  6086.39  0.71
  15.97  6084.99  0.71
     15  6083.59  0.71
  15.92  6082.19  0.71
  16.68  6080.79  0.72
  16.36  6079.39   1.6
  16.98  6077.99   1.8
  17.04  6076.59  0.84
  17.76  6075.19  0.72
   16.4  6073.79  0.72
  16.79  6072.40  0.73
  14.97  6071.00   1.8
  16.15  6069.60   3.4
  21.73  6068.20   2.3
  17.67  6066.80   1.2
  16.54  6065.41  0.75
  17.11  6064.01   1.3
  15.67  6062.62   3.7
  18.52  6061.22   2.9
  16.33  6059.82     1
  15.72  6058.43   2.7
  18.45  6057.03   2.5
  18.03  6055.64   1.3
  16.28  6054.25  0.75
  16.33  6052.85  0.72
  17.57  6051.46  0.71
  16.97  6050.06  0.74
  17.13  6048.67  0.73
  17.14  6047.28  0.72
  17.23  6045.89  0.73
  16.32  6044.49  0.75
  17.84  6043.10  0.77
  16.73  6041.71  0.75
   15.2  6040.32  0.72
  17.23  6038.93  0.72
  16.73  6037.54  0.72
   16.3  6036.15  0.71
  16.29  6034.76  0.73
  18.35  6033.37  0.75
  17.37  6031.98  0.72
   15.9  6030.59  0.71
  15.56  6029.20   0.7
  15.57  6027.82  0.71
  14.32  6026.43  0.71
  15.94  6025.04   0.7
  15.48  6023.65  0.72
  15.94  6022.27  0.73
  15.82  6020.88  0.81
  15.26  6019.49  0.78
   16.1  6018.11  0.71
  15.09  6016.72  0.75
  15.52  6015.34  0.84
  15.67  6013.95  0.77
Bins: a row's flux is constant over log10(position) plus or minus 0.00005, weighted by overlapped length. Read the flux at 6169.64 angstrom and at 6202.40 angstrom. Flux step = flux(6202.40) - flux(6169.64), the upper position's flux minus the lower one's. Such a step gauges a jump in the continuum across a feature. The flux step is -1.3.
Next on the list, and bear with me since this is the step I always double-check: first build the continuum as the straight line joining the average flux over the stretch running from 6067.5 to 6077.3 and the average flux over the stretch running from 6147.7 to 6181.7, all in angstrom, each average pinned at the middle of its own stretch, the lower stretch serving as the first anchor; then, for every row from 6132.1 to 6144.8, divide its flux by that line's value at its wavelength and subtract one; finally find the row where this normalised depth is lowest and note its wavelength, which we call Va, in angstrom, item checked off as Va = 6135.64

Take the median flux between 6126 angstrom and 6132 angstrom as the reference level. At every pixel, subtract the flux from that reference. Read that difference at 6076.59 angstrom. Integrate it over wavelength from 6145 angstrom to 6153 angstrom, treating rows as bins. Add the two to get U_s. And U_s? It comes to 3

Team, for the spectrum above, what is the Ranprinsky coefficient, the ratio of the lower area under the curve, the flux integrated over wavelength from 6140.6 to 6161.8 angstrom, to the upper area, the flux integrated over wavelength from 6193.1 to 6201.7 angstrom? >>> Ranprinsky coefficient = 2.4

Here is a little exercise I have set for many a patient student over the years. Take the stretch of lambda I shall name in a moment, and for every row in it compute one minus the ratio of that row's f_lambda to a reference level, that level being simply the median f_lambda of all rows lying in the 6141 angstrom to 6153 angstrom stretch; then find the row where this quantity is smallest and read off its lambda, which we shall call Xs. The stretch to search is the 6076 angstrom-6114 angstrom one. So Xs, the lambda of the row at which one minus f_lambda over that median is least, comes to 6103.23 angstrom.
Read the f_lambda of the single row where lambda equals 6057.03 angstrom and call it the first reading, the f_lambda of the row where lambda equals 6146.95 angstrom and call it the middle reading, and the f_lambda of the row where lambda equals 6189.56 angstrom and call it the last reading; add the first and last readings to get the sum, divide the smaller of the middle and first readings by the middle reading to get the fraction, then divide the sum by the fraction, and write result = 34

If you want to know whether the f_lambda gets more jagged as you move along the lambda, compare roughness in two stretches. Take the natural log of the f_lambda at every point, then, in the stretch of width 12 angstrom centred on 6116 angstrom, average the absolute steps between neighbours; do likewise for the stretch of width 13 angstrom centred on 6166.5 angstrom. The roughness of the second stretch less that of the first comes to 0.04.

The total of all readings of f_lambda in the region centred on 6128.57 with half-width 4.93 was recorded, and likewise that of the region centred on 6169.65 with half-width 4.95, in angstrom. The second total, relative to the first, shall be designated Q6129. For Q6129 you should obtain 0.94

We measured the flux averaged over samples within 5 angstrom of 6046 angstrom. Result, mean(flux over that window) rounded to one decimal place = 17.1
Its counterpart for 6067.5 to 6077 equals 17.3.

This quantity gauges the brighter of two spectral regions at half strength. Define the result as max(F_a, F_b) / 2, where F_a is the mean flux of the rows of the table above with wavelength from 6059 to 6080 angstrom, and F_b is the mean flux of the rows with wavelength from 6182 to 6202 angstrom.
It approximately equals 8.53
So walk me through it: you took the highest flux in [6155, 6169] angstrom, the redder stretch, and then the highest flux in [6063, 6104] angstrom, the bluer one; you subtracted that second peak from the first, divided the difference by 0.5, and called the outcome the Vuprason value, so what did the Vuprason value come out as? -10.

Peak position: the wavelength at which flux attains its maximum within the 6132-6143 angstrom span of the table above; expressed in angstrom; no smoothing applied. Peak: 6137.06 angstrom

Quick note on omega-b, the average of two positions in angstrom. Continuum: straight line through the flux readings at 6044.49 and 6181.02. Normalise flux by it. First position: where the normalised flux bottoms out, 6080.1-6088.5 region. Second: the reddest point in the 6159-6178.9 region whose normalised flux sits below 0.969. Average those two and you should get 6130.9 angstrom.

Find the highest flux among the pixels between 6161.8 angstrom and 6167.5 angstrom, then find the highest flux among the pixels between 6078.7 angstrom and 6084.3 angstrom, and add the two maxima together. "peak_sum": 32.3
